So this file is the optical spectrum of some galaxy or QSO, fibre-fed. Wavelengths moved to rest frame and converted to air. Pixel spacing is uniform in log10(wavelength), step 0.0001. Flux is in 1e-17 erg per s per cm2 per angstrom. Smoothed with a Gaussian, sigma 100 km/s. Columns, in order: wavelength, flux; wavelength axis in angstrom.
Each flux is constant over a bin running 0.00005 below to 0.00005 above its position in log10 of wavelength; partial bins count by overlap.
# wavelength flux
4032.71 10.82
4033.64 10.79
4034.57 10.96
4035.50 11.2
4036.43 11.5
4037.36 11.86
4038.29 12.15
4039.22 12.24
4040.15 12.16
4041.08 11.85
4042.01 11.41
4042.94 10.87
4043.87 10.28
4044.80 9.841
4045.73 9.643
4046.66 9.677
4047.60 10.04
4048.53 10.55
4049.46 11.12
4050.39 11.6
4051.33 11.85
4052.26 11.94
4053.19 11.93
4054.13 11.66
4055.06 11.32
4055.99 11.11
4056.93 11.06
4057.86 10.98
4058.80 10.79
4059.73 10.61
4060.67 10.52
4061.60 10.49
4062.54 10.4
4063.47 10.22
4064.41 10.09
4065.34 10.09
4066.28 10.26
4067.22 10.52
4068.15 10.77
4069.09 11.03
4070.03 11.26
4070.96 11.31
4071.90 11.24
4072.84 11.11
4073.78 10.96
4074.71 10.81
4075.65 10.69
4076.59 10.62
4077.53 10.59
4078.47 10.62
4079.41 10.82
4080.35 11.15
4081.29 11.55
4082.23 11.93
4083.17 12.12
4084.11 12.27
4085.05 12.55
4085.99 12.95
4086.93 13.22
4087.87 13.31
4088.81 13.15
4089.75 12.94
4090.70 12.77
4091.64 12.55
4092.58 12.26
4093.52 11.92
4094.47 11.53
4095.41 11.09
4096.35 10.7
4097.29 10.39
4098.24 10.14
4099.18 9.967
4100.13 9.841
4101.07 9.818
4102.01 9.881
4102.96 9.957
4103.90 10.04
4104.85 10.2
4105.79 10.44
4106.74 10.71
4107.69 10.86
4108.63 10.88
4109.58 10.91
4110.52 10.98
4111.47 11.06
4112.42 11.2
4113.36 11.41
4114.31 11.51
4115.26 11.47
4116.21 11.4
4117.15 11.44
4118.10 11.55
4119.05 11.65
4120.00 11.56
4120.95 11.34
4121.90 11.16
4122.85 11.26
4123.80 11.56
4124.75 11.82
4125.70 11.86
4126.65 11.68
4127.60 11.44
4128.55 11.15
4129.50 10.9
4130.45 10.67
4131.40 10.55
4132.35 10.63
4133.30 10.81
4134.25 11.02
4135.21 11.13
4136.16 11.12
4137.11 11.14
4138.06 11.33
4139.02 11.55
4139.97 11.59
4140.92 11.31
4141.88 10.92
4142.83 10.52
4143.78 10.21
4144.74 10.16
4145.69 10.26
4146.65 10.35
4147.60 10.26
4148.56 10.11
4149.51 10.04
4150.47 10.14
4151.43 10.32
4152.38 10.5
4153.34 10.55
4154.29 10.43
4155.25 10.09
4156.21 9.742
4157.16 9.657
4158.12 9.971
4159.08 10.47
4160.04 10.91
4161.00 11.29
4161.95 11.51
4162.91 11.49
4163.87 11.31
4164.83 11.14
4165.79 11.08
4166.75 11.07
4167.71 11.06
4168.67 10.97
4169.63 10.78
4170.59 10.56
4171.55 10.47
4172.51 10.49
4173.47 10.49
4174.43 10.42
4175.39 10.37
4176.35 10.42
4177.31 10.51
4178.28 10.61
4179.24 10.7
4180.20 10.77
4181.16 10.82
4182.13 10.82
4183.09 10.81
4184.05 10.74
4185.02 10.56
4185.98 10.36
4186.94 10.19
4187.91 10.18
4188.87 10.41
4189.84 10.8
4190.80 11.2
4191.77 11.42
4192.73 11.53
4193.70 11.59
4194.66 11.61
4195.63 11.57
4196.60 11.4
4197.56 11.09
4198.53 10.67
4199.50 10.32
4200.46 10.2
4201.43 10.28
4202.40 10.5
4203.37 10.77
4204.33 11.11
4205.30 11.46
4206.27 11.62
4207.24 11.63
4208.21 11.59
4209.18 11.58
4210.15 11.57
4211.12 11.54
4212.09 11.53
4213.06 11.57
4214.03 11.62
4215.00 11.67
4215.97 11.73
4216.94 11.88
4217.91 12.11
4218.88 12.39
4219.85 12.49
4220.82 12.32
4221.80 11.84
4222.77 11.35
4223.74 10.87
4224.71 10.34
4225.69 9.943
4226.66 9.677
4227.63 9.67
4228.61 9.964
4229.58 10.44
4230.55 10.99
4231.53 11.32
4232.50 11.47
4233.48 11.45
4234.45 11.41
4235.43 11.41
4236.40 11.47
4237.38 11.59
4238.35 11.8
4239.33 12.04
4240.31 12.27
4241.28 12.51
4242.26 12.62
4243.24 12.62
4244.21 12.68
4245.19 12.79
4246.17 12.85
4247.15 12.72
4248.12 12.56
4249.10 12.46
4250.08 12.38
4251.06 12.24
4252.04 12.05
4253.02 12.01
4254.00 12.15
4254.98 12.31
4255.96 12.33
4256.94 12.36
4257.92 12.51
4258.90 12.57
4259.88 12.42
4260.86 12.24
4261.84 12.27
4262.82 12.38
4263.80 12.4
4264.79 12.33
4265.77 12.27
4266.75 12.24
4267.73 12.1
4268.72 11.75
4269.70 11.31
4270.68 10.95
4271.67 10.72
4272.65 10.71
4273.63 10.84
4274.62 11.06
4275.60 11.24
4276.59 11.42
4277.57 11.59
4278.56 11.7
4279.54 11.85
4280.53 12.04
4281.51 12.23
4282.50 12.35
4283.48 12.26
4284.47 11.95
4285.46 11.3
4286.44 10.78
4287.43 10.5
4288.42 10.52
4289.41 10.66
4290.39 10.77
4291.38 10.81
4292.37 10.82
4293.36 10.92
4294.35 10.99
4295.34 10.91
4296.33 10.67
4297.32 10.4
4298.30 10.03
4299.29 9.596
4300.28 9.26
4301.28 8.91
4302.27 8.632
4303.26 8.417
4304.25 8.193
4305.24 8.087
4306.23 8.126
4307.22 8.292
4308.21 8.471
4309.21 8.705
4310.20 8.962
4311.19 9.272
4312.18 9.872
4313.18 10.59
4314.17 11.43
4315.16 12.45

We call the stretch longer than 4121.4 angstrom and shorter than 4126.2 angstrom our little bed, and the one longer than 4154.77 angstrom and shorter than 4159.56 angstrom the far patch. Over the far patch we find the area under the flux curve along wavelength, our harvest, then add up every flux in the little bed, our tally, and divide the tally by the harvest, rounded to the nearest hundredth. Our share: 1.21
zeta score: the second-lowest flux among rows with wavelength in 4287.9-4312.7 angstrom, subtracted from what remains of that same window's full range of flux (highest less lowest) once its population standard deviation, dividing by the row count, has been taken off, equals -6.3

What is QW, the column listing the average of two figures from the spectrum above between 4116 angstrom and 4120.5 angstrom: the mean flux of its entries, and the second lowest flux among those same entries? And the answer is 11.5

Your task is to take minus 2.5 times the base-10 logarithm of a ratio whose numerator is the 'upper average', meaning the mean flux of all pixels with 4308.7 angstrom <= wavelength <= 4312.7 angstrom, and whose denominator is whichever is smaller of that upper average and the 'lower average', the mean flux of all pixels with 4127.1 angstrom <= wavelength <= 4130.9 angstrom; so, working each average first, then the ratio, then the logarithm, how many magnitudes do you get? 0.000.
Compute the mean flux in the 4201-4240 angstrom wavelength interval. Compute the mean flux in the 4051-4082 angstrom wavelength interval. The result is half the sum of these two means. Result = 11.1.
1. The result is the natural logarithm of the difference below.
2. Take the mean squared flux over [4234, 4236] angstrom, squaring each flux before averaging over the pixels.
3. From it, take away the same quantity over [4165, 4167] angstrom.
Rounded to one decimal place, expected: 2.0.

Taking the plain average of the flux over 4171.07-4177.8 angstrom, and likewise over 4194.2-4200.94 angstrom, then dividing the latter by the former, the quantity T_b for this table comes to 1.05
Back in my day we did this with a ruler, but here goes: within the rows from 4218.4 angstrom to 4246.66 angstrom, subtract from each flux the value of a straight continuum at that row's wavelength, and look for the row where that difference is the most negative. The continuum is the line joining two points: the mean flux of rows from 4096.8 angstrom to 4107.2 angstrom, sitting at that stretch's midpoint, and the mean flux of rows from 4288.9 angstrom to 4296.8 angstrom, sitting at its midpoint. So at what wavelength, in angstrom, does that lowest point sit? 4227.63 angstrom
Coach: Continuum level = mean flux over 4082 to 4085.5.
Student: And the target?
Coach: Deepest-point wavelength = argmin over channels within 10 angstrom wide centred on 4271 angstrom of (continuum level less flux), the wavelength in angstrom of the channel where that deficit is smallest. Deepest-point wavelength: 4266.75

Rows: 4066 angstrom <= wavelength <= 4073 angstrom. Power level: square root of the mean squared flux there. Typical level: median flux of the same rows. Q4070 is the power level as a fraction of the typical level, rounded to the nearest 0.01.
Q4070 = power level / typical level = 0.99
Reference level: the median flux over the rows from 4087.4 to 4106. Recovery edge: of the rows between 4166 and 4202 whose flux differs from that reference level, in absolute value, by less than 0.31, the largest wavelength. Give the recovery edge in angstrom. 4201.43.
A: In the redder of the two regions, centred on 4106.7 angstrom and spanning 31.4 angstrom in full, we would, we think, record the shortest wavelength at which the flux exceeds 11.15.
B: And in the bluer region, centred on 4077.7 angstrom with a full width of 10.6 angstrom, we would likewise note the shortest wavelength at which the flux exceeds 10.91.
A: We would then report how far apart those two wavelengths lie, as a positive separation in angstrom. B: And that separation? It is 18.8 angstrom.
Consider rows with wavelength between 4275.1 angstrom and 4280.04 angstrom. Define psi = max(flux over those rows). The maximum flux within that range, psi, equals 11.85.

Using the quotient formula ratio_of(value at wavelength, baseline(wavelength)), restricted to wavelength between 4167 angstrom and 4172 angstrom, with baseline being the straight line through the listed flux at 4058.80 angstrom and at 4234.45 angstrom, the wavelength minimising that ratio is 4171.55 angstrom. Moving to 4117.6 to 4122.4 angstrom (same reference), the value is 4121.90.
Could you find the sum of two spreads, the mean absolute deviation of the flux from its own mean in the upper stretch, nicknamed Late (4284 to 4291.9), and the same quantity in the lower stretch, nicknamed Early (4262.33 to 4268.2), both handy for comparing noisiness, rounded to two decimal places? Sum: 0.44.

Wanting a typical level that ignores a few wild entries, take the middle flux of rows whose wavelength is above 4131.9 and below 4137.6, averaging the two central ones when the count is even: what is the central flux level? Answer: 11.1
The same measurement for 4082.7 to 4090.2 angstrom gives 12.9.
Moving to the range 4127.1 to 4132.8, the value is 10.8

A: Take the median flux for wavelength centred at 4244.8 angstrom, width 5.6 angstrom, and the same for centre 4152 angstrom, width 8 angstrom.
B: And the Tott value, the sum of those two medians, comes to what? 22.9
